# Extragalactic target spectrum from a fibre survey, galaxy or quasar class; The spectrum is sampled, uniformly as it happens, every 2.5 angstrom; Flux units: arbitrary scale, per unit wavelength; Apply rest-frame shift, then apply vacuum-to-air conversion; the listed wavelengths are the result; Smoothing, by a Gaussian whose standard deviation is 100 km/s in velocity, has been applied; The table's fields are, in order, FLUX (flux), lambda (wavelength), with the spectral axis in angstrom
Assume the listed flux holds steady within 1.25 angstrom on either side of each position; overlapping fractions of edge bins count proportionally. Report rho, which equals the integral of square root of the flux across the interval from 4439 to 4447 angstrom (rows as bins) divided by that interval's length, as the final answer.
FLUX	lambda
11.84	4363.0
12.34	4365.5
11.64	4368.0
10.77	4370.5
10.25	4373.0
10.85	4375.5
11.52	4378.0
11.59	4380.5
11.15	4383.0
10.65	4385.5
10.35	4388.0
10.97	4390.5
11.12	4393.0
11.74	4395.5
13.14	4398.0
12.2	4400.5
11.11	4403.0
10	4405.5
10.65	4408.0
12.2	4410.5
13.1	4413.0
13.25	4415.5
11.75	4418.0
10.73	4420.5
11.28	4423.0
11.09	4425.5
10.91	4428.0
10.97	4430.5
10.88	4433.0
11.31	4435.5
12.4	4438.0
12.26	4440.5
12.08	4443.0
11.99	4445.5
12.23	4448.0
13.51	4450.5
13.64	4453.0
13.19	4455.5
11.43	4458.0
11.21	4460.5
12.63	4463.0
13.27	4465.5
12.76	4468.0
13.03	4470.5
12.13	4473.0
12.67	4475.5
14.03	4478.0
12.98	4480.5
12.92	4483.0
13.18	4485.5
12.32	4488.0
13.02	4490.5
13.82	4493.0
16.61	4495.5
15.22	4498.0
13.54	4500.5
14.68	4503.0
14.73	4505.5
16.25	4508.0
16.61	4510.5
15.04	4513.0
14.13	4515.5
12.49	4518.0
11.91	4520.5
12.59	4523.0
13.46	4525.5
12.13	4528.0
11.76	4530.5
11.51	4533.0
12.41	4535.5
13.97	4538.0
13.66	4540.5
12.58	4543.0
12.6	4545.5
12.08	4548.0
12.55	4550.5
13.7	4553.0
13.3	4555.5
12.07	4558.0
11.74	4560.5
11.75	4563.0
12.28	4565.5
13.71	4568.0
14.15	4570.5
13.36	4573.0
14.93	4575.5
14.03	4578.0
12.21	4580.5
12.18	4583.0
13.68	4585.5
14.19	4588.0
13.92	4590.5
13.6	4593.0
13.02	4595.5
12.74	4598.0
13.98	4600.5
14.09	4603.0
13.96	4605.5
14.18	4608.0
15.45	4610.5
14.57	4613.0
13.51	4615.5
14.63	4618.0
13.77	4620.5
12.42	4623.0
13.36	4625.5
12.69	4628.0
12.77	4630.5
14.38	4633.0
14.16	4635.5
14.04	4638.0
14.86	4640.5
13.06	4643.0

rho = 3.5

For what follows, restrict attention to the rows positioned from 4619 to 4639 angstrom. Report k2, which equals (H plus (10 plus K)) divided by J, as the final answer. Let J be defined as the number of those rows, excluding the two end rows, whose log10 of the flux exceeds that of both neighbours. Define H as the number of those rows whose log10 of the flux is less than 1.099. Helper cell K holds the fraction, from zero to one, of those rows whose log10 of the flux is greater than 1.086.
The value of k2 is 6.0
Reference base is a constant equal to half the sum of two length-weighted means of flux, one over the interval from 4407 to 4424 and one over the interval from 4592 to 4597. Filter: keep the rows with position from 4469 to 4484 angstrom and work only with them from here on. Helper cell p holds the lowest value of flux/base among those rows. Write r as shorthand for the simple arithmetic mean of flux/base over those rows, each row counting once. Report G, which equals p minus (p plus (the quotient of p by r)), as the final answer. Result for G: -0.94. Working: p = 0.96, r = 1.03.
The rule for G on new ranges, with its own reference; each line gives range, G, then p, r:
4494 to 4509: -0.89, 1.08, 1.21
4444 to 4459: -0.90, 0.91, 1.01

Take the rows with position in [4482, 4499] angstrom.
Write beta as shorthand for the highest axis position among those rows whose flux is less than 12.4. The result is 4488.0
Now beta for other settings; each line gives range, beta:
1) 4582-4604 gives 4583.0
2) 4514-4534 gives 4533.0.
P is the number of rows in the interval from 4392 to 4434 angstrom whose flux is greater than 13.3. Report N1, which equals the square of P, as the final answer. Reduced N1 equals 0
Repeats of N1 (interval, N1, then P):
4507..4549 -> 49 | 7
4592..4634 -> 144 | 12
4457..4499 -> 16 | 4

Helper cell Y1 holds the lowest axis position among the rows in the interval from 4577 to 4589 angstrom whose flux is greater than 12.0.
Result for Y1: 4578.0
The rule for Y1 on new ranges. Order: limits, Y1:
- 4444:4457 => 4448.0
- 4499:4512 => 4500.5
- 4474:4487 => 4475.5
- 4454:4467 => 4455.5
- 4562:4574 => 4565.5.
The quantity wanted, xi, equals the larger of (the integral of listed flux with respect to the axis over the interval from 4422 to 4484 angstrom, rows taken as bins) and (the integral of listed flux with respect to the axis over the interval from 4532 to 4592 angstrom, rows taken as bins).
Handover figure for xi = 782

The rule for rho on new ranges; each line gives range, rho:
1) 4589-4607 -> 3.7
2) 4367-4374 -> 3.3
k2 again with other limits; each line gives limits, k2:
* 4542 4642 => 2.0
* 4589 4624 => 4.0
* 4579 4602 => 12.9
